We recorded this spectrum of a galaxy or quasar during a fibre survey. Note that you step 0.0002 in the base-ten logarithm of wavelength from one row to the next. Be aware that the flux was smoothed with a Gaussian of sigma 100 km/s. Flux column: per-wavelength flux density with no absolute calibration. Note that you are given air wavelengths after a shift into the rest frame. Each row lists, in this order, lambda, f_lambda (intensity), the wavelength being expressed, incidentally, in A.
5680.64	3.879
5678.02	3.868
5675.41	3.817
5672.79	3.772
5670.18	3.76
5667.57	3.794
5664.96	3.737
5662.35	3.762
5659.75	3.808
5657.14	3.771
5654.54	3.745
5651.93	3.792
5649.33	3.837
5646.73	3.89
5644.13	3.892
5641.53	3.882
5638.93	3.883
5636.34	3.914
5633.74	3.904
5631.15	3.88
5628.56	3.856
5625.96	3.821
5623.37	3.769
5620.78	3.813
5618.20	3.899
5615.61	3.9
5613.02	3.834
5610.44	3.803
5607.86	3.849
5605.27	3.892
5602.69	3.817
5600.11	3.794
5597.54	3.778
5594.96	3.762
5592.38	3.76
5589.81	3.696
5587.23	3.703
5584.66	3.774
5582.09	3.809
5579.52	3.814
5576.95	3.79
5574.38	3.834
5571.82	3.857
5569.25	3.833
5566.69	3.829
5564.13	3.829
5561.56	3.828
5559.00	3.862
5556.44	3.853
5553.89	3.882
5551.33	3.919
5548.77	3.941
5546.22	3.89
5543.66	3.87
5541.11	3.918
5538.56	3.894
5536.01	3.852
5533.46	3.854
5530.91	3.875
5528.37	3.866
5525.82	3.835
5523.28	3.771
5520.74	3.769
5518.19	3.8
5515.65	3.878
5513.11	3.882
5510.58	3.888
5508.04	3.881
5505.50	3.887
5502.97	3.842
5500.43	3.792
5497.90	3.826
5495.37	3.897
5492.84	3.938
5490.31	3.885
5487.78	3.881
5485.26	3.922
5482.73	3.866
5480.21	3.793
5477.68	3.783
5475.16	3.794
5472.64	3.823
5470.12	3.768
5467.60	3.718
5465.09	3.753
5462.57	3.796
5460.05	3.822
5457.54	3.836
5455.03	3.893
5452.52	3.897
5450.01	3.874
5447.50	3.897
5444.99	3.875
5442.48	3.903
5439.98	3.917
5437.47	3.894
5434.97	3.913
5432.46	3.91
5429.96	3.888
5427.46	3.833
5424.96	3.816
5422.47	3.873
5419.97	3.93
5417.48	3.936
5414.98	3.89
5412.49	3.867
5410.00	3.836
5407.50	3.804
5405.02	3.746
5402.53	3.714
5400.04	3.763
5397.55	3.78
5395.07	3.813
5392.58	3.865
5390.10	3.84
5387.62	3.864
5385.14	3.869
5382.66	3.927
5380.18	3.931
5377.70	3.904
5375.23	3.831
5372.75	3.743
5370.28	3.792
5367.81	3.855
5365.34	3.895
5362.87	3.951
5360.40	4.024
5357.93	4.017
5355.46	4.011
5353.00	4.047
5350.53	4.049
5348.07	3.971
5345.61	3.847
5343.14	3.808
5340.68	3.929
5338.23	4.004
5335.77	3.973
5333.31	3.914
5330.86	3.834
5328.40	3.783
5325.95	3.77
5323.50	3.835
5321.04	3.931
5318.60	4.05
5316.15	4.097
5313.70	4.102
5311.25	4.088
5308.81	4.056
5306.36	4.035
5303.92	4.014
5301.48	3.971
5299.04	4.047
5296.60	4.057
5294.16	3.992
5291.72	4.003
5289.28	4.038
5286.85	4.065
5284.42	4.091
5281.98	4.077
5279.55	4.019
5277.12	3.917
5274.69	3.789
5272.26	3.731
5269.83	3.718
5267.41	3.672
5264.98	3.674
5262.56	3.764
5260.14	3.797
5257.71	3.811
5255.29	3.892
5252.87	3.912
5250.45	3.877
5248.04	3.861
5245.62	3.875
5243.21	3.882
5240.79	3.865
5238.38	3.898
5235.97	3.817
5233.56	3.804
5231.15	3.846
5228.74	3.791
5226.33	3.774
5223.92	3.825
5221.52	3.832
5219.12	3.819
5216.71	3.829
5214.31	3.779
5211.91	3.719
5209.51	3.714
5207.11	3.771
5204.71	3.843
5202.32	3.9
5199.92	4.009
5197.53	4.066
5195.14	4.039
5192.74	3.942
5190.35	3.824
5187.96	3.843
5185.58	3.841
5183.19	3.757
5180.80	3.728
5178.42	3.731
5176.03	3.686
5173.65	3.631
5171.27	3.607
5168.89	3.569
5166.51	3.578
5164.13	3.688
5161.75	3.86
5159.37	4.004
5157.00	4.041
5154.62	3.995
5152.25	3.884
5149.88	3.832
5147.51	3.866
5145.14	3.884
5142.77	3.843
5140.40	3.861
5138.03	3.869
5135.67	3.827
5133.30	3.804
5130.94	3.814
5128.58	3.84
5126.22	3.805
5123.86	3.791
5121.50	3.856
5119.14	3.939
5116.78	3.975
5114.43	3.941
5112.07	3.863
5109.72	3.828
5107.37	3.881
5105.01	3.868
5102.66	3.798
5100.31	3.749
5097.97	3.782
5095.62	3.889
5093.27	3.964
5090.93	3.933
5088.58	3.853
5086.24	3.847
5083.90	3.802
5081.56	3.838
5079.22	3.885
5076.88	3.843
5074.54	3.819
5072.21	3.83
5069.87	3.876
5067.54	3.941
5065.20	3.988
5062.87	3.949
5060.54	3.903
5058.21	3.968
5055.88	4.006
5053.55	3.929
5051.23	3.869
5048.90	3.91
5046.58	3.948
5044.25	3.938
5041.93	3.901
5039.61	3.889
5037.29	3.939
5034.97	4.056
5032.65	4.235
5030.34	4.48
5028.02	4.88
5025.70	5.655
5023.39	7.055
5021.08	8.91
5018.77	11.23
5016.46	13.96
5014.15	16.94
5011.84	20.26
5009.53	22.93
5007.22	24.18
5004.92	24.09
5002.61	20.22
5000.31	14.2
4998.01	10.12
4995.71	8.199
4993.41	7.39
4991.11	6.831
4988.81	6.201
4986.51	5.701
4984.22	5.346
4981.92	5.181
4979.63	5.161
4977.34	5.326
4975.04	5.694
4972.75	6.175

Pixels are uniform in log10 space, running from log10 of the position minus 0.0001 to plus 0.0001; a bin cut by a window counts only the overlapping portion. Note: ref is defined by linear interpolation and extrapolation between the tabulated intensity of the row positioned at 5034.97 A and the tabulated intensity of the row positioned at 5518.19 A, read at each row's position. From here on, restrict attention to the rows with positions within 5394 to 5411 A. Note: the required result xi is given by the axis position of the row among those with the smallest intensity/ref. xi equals 5402.53 A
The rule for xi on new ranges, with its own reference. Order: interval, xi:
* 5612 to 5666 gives 5664.96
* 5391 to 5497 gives 5402.53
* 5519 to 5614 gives 5589.81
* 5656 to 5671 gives 5664.96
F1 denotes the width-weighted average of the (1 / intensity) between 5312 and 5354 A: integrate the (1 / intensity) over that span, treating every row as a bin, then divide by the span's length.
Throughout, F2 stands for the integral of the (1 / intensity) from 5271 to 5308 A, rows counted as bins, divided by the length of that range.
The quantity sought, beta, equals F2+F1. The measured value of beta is 0.505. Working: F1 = 0.254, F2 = 0.251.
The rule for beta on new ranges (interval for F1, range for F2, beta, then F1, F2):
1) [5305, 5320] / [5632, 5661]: 0.506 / 0.246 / 0.260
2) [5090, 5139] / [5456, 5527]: 0.520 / 0.259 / 0.261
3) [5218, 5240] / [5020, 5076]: 0.499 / 0.262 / 0.237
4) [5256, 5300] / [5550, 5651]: 0.517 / 0.257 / 0.261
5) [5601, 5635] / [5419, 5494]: 0.519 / 0.260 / 0.259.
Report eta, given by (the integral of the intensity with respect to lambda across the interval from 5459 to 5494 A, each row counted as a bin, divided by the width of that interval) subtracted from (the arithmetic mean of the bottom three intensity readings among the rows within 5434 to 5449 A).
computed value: 0.06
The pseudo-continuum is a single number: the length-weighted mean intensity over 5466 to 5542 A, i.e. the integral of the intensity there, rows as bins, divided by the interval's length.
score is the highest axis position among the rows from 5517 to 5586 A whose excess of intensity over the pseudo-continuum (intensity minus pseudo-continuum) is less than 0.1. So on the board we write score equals 5584.66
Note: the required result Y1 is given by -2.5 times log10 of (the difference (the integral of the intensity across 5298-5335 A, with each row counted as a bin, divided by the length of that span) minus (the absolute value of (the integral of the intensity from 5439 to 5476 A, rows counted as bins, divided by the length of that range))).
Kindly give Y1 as 2.2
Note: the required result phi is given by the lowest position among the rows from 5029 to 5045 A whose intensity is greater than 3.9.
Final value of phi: 5030.34 A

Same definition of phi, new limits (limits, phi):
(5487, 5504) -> 5492.84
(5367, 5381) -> 5377.70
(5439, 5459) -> 5439.98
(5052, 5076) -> 5053.55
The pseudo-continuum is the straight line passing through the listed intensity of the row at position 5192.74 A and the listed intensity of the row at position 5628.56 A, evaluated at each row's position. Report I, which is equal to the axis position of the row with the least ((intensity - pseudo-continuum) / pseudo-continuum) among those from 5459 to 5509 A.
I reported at 5467.60 A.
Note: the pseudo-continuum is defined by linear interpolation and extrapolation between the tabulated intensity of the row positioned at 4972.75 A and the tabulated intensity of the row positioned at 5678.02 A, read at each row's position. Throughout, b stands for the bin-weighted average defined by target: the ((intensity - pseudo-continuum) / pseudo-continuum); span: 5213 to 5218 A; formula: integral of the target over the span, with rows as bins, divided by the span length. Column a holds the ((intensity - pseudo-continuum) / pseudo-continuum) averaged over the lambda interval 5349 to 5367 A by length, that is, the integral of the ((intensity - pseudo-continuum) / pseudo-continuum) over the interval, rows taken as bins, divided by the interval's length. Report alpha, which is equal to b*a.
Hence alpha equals 0.05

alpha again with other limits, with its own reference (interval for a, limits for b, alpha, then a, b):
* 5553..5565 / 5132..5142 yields 0.03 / -0.10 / -0.32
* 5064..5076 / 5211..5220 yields 0.10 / -0.34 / -0.30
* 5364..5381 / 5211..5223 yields 0.06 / -0.21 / -0.29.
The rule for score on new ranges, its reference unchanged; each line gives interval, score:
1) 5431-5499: 5497.90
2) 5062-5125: 5123.86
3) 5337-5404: 5402.53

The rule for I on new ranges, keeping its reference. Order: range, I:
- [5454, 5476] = 5467.60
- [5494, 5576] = 5520.74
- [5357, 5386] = 5372.75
